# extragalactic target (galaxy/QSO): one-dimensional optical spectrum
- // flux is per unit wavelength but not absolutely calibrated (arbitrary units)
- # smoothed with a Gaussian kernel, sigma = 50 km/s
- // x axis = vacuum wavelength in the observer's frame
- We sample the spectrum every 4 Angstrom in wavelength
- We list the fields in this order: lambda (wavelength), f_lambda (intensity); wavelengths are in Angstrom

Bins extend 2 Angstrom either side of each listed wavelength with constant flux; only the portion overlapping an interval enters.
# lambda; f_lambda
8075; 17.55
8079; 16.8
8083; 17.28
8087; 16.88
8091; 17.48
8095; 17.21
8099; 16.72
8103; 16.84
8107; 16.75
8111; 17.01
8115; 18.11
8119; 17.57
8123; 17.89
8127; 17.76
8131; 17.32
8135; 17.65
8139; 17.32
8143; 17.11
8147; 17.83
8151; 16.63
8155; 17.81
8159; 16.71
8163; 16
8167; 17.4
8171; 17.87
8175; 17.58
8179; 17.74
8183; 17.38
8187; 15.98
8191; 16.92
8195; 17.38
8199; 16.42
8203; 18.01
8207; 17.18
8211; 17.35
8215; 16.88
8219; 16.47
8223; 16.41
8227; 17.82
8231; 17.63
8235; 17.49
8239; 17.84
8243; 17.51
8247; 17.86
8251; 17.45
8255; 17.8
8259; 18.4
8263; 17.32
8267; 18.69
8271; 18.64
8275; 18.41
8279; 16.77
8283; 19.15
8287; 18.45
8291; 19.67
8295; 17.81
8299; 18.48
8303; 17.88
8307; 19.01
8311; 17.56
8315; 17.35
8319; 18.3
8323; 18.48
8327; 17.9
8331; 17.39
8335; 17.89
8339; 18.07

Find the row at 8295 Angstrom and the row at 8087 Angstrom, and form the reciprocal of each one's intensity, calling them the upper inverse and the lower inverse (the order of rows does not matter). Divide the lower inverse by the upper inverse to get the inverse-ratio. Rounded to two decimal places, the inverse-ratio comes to 1.06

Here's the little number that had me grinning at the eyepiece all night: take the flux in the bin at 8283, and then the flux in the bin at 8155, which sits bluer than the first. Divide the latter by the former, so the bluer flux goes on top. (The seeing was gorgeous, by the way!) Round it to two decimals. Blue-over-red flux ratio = 0.93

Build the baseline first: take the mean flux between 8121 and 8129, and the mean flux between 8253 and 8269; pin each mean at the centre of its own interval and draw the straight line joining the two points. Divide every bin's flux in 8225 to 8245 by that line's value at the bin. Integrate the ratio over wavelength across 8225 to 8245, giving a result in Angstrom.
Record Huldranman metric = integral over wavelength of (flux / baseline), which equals 20 Angstrom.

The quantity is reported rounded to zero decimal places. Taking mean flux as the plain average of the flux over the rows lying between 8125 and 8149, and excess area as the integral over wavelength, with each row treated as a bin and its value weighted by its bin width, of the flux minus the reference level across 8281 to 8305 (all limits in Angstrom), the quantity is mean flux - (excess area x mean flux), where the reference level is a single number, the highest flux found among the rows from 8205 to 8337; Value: 478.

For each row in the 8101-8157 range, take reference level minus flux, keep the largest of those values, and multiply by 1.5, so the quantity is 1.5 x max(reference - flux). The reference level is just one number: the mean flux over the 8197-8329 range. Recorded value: 1.8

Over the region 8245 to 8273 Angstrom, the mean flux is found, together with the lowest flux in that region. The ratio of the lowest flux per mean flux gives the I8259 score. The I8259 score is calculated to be 0.961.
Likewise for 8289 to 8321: 0.950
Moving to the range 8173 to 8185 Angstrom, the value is 0.989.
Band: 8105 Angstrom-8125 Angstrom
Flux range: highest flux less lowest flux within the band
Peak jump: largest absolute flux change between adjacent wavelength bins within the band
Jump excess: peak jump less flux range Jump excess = -0.26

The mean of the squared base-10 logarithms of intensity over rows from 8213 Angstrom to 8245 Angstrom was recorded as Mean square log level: 1.53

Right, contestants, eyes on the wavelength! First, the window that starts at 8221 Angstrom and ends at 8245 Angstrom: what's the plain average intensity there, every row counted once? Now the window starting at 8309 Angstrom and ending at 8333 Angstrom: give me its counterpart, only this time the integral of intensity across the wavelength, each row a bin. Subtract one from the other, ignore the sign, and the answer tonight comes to 410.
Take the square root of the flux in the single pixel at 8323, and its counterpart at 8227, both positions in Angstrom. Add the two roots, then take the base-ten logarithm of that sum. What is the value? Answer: 0.9305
